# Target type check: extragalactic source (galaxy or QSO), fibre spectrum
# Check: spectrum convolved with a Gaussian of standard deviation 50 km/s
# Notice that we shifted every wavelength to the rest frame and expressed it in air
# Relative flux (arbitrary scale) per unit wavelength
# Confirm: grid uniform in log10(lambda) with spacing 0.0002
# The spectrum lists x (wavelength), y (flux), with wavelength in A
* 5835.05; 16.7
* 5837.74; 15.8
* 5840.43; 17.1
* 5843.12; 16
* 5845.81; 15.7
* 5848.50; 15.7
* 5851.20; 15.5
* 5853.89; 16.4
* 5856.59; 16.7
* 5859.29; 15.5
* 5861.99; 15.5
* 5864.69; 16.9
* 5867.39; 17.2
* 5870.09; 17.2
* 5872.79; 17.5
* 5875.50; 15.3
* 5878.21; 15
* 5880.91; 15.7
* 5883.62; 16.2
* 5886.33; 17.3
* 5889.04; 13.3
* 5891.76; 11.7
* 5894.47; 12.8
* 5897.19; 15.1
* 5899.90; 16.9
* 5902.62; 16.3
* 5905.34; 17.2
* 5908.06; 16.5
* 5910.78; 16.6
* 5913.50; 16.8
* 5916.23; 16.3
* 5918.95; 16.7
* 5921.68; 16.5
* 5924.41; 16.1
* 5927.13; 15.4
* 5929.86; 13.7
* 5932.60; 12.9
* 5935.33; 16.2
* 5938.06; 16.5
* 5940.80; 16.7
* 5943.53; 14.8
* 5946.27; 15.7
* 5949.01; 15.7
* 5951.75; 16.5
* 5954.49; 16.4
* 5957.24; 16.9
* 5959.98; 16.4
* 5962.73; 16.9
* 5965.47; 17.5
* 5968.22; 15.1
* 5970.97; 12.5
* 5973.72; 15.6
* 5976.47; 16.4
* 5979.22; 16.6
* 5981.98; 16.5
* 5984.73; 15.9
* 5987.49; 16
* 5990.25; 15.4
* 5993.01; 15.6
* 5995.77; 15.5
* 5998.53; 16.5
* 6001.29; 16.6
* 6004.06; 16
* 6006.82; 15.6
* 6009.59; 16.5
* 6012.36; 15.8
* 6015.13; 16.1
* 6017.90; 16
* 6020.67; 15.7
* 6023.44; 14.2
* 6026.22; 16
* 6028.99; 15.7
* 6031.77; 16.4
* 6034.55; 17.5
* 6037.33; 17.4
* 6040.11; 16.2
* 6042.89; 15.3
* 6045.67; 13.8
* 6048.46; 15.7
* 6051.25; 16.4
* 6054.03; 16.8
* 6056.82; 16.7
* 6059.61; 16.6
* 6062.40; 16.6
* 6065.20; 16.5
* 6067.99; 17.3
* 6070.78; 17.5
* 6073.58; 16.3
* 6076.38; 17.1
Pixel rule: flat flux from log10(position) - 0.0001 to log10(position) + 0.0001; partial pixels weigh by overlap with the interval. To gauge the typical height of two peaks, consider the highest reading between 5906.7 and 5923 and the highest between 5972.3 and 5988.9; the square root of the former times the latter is 16.70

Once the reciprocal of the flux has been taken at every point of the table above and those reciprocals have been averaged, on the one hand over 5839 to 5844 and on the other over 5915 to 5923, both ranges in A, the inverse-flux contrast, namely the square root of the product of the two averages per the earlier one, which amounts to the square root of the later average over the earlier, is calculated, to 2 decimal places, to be 1.00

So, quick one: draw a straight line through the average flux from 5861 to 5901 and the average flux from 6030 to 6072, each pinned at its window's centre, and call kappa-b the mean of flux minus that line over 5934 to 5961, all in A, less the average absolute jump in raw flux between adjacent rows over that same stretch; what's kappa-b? -0.3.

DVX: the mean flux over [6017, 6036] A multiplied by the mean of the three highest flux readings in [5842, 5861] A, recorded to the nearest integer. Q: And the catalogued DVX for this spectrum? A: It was 261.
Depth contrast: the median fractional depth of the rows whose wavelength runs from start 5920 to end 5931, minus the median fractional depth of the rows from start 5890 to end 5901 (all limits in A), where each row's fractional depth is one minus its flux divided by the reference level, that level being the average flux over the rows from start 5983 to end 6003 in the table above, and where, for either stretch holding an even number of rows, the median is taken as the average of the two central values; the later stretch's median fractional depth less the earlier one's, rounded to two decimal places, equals -0.11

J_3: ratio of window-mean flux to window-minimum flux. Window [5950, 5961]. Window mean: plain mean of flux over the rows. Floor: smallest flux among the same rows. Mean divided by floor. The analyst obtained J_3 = 1.01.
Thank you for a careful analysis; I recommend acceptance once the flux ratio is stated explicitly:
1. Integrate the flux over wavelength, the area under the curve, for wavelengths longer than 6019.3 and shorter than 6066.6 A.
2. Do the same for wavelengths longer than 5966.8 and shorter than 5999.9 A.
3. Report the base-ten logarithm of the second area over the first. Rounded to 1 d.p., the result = -0.2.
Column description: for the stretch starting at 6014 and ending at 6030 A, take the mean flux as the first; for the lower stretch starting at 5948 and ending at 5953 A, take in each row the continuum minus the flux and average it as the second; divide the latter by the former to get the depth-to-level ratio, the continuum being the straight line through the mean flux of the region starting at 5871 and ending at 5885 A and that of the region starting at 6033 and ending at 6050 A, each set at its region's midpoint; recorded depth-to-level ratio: -0.009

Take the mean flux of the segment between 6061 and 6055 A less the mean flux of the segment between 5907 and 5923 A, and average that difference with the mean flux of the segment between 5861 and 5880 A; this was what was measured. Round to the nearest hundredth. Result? 8.23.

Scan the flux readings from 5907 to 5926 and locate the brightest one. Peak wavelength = 5913.50 A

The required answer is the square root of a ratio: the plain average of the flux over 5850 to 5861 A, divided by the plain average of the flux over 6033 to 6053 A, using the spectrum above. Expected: 1.00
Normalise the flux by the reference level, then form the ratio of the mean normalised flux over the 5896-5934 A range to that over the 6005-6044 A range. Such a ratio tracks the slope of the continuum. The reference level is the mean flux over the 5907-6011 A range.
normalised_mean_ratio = 0.99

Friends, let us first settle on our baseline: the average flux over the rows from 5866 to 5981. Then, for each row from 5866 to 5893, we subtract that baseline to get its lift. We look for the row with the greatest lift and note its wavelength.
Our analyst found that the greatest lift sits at 5872.79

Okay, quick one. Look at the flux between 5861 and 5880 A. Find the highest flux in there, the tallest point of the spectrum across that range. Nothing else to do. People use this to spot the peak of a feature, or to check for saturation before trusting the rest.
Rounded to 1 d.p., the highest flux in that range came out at 17.5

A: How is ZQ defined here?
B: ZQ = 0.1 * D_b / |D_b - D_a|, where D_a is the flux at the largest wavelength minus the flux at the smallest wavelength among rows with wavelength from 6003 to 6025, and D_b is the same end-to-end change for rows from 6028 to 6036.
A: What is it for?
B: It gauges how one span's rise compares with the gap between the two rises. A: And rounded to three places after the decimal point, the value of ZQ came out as 0.050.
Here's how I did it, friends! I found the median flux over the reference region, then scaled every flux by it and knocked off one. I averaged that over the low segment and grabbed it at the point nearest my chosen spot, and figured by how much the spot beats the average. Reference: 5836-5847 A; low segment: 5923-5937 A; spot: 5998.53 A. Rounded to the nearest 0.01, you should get 0.10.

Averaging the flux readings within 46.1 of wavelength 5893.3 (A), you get 15.8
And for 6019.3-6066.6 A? 16.1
